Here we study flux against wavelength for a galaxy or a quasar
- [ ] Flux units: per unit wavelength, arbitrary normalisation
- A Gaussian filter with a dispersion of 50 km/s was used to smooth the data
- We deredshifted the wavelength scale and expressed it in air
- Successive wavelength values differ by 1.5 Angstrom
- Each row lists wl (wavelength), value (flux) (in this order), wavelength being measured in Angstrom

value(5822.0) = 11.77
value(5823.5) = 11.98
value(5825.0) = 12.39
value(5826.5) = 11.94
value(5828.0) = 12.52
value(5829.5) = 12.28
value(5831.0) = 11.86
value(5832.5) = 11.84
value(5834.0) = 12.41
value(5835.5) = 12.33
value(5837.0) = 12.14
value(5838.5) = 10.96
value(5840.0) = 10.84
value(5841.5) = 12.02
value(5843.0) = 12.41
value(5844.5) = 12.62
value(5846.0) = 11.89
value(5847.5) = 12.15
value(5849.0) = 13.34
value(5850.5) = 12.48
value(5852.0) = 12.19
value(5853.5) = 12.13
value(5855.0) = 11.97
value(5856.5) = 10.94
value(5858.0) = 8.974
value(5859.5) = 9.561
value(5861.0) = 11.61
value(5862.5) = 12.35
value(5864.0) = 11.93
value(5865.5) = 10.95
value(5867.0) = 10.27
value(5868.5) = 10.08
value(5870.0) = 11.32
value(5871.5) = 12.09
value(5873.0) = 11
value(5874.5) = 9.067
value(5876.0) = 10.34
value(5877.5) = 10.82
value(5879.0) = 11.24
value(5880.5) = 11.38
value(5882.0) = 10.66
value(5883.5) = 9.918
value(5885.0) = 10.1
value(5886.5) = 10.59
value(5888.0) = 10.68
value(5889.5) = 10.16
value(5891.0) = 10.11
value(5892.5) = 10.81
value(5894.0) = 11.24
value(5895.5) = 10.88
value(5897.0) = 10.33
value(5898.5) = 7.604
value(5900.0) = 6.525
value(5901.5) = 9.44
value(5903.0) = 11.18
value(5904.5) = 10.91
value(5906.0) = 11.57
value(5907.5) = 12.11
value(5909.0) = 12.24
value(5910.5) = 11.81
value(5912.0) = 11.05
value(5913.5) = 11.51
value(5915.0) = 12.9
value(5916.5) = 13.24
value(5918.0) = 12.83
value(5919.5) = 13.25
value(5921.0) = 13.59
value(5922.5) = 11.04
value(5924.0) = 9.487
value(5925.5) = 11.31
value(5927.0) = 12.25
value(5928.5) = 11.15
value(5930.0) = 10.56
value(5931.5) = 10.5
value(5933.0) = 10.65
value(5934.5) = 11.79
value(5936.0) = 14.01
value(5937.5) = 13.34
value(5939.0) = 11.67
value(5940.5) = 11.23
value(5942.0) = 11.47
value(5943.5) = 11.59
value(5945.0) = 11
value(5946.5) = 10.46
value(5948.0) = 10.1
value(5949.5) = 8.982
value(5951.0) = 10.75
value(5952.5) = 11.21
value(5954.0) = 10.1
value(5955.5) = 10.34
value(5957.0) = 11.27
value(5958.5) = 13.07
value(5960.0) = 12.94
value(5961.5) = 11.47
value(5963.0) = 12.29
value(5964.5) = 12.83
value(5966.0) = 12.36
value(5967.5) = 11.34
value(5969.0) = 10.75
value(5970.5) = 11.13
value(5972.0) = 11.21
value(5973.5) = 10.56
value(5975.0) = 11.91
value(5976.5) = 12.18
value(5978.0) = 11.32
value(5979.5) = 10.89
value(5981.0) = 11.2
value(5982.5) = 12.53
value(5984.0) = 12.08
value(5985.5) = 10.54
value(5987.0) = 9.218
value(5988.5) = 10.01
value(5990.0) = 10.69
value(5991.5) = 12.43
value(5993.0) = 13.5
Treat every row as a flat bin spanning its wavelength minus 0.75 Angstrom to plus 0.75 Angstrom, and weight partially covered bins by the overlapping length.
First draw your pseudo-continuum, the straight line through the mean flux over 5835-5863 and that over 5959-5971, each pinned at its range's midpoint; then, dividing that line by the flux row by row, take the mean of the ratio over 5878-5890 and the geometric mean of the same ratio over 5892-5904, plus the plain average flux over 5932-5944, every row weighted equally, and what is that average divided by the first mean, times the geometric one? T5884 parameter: 13.2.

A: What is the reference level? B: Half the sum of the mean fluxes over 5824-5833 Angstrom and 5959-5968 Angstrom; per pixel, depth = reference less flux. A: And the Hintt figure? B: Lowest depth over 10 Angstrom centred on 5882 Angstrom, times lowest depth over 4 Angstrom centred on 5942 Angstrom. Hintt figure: 0.5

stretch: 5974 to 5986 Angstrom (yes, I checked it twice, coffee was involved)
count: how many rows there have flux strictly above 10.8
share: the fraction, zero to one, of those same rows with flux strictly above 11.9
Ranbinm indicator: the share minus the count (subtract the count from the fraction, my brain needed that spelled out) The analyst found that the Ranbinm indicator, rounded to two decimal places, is -6.50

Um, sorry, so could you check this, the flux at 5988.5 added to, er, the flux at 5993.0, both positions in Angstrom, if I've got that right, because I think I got 23.5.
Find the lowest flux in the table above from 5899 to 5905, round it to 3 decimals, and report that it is 6.525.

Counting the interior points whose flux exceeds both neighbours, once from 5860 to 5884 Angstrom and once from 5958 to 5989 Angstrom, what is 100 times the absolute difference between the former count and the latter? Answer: 100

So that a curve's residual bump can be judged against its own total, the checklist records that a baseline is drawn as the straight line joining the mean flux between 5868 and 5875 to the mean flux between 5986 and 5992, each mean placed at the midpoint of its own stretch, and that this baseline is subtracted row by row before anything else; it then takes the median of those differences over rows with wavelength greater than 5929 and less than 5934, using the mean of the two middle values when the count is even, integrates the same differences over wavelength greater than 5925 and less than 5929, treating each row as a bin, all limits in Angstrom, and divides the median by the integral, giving -0.02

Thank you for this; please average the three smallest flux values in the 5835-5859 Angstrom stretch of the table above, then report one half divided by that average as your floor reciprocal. 0.0488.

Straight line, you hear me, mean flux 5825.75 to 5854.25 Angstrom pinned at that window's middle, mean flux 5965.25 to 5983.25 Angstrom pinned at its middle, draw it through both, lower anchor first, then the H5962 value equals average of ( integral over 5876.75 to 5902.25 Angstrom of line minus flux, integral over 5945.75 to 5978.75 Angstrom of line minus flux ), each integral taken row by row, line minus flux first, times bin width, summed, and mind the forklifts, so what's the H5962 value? 26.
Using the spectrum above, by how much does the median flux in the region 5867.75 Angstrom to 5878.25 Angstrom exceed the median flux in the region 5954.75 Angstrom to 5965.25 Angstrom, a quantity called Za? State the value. -1.5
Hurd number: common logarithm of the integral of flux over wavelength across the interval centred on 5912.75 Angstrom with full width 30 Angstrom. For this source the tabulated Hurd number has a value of 2.53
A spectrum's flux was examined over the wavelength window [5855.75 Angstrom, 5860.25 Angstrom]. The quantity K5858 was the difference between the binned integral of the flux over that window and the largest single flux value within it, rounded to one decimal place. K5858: 33.3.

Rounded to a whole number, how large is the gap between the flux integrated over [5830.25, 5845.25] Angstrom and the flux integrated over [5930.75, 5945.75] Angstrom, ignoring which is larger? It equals 3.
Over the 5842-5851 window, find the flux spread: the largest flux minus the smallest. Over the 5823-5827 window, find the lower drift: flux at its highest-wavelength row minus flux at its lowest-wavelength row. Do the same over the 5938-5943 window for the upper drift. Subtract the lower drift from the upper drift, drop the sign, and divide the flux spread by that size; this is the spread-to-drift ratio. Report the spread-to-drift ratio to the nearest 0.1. 9.1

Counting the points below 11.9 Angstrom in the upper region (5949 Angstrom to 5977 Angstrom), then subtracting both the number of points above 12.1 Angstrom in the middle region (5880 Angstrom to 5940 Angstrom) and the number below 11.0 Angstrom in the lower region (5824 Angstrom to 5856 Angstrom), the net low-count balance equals 0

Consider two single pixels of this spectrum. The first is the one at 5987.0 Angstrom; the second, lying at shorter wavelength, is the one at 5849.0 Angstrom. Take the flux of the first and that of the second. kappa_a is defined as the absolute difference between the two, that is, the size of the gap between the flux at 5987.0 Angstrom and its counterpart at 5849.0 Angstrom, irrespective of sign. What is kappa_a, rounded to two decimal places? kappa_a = 4.12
